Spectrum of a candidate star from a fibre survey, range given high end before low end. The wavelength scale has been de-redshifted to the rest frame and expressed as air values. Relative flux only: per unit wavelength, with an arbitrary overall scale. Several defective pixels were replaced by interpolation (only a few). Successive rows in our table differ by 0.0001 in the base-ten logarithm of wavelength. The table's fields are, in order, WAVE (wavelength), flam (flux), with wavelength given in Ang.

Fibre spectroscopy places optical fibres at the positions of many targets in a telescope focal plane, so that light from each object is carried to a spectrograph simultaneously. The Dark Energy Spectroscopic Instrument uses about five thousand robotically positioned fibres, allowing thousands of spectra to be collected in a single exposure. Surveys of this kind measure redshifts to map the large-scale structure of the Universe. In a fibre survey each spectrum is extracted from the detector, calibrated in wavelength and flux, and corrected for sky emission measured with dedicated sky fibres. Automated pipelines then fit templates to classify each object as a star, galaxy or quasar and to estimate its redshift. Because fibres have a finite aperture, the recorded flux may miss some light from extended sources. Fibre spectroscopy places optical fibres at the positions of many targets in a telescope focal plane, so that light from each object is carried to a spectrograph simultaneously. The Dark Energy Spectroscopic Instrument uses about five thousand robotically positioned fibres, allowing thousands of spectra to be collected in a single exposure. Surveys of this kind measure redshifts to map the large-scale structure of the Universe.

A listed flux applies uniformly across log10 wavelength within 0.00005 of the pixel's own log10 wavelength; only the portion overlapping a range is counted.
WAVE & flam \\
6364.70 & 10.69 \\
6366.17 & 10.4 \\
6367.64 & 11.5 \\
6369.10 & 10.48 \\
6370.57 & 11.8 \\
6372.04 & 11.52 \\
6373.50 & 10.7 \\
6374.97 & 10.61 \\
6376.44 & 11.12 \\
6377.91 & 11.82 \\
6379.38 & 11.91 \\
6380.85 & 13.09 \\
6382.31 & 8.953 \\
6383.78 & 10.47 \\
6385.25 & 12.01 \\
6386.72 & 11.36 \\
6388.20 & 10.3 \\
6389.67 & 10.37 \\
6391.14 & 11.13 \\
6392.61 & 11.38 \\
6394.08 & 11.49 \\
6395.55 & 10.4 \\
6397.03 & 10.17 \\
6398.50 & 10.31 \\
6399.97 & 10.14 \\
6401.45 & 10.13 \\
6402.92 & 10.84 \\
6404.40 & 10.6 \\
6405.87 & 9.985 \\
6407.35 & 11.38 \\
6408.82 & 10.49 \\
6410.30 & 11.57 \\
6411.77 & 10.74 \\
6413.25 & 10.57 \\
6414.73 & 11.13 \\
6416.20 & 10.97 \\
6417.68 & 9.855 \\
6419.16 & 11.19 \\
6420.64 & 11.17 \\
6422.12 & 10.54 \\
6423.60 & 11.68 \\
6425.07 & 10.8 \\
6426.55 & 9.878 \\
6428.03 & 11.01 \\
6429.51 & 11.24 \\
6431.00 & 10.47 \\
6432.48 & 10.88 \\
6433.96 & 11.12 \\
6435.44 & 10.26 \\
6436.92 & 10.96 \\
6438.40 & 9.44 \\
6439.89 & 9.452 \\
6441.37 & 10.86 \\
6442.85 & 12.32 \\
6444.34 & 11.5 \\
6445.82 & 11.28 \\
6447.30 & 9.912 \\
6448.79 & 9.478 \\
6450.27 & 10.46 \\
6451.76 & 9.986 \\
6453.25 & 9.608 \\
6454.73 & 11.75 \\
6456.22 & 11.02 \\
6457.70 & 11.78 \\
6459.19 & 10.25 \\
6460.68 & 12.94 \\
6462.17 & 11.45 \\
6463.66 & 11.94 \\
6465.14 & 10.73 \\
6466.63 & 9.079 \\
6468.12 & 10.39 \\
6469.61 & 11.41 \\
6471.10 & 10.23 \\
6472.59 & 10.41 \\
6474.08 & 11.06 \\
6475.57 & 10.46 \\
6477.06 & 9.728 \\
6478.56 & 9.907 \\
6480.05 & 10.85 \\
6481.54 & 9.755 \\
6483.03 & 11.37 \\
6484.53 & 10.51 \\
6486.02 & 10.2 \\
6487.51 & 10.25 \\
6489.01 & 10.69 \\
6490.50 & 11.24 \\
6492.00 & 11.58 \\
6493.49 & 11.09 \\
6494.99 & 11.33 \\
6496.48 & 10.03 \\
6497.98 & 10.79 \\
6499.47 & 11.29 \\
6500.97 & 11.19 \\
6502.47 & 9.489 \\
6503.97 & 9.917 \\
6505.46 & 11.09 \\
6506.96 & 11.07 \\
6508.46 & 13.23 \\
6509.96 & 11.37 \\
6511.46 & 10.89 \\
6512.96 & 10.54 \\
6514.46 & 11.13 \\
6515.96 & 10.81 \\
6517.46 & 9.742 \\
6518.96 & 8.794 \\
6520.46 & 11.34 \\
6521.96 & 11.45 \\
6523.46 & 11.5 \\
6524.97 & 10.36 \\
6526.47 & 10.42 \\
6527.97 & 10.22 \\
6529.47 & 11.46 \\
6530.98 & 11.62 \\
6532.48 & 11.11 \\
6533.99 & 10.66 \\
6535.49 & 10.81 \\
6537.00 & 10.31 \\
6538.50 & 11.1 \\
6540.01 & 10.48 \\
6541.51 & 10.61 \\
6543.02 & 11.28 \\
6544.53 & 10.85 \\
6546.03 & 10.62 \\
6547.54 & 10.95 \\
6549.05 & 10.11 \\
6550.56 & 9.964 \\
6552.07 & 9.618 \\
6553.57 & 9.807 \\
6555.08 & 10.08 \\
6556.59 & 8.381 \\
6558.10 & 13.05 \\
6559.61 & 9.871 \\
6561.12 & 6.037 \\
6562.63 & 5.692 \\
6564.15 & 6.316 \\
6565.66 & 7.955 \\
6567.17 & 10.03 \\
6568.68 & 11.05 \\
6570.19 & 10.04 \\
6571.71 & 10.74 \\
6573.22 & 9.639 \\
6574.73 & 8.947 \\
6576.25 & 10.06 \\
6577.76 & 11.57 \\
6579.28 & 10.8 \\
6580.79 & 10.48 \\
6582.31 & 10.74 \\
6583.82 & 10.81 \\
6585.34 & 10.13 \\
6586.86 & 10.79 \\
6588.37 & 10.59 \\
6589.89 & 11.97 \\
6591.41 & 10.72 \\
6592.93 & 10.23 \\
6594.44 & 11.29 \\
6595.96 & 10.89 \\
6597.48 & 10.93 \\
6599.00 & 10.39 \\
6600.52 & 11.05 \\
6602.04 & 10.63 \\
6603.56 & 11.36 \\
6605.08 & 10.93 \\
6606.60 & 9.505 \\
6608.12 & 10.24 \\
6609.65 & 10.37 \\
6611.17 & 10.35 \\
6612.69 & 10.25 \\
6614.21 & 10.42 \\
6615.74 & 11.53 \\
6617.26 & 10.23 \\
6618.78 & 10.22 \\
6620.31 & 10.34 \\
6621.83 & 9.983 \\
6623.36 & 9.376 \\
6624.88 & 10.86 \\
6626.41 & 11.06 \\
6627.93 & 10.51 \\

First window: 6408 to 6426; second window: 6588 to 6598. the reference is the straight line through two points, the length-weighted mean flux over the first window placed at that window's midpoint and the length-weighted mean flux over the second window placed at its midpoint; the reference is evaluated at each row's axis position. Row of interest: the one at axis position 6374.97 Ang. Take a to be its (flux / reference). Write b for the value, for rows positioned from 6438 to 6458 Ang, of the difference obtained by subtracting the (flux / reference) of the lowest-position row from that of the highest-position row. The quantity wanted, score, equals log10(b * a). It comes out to -0.68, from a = 0.98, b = 0.21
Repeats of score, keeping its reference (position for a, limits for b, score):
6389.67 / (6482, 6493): -1.74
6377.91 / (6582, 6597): -1.84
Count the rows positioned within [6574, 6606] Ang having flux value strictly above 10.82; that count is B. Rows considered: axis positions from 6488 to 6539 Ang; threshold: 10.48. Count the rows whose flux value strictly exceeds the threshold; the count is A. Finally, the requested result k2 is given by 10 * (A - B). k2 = 170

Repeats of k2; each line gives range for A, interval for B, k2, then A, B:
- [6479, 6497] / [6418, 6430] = 30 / 8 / 5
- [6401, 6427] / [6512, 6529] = 100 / 14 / 4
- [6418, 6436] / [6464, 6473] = 80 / 9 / 1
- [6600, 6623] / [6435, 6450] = 0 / 5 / 5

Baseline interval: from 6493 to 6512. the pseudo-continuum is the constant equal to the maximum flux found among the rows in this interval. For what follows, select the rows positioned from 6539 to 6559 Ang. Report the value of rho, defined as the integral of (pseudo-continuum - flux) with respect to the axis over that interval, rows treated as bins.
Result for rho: 56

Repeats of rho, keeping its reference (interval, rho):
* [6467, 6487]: 56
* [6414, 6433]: 46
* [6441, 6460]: 46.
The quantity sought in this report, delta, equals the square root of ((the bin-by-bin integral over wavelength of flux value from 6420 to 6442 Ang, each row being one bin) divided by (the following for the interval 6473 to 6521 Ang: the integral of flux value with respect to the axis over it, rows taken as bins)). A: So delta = 0.68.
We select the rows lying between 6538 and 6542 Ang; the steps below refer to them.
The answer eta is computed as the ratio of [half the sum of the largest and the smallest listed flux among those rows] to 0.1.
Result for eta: 108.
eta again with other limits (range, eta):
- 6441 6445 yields 116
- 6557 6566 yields 94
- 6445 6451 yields 104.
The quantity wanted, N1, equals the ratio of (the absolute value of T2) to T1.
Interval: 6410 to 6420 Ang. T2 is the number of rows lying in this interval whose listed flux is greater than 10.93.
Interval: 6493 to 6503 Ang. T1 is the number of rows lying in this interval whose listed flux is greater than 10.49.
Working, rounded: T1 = 5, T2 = 4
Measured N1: 0.8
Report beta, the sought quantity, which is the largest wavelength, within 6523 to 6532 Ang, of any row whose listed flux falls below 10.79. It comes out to 6527.97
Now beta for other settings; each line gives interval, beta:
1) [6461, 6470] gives 6468.12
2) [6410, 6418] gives 6417.68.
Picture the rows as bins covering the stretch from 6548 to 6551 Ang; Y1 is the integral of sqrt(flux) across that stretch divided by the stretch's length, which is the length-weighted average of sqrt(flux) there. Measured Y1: 3.18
